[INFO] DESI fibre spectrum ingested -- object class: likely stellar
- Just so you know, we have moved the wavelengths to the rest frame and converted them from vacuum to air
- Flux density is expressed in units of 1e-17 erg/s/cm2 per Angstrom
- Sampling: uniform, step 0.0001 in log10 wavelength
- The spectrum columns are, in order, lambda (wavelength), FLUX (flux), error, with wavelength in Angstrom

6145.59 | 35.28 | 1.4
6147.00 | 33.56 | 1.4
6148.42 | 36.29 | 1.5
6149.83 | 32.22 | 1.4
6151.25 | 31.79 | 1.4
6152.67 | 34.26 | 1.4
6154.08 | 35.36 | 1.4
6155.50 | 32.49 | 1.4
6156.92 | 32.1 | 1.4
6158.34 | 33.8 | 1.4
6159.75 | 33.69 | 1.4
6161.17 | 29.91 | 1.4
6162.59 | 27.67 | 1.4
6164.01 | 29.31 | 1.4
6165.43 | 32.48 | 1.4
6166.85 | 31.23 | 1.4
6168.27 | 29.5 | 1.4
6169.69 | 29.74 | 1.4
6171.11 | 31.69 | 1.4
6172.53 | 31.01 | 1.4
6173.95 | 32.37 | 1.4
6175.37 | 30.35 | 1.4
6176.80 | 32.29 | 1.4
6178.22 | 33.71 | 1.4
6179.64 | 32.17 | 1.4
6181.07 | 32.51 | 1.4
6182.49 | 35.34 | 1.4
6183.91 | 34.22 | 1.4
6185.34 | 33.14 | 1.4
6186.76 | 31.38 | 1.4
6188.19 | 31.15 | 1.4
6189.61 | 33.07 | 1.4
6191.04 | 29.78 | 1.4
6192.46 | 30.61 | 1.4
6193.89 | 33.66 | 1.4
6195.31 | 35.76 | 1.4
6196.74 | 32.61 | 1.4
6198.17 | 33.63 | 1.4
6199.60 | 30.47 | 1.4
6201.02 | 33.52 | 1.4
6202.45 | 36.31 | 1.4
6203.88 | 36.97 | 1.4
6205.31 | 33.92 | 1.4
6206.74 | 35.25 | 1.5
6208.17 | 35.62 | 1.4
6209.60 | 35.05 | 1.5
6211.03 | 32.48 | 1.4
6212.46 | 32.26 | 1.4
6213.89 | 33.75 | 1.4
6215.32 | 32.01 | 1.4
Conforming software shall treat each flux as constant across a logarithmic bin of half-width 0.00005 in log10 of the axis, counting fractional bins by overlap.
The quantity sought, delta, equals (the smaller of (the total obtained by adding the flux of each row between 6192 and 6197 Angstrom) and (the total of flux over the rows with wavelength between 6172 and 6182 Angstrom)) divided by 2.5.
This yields 53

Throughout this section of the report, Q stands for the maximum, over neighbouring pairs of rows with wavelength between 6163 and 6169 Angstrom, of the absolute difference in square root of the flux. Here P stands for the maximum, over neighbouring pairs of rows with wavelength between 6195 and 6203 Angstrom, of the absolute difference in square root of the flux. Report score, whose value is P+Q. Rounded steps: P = 0.28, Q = 0.285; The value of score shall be 0.56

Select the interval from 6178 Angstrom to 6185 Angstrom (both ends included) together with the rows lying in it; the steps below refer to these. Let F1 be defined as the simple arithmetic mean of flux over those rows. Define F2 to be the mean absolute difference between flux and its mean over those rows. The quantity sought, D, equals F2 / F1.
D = 0.030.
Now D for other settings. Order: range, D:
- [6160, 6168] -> 0.046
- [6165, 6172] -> 0.034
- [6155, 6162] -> 0.034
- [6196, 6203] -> 0.042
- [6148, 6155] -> 0.047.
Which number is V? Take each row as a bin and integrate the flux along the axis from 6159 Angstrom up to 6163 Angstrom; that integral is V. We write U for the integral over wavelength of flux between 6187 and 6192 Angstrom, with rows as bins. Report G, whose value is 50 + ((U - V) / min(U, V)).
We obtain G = 50.3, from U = 157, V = 123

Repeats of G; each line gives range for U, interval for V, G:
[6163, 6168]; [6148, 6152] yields 50.2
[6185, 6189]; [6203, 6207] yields 49.9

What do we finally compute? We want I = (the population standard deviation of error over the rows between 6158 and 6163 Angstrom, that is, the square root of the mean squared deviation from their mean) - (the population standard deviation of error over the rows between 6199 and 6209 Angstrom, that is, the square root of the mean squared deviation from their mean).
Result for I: -0.035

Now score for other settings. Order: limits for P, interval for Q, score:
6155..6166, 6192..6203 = 0.61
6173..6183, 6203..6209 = 0.50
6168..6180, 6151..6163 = 0.52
